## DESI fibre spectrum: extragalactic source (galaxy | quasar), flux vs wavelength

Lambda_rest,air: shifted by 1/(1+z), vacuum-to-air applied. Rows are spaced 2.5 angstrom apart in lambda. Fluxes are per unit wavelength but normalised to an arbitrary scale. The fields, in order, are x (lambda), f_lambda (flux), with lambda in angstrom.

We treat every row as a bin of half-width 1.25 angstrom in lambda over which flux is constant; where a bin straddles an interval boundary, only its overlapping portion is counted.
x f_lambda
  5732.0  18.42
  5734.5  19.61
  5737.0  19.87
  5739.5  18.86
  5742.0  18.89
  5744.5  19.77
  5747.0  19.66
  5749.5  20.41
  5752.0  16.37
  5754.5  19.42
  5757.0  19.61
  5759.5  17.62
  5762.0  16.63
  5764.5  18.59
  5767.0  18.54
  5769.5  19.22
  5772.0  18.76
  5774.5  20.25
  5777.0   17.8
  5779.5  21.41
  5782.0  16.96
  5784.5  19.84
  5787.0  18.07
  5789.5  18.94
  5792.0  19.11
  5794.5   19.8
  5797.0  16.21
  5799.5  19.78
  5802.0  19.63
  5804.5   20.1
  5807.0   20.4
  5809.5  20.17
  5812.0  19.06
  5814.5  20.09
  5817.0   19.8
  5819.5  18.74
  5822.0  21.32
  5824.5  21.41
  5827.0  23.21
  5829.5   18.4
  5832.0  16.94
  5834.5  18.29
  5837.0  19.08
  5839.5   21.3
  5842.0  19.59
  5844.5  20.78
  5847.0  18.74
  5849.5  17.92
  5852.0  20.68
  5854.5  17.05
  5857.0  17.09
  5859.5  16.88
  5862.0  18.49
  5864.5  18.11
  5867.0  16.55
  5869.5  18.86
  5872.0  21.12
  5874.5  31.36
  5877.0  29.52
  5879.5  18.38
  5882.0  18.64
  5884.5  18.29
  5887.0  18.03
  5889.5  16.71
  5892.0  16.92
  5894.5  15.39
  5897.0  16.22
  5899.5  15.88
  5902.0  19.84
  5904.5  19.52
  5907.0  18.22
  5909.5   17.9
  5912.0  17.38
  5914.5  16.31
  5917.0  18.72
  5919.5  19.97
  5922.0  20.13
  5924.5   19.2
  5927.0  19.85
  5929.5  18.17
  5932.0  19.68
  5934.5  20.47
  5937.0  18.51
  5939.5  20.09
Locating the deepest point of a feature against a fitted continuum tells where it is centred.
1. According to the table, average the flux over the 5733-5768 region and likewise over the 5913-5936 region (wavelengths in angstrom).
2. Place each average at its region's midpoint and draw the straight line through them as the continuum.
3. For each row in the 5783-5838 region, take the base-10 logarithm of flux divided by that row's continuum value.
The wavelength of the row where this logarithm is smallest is 5797.0 angstrom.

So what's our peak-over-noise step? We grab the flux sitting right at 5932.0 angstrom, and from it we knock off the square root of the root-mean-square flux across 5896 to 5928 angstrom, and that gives 15.4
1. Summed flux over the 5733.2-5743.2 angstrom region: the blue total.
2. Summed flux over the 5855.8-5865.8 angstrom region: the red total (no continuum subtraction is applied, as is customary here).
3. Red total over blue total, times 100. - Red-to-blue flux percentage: 91.4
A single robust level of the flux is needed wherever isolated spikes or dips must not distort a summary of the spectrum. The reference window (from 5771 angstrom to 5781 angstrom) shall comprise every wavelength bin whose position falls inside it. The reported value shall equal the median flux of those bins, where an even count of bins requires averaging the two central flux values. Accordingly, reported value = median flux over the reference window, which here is 19.5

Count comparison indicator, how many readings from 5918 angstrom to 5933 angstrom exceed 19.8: 3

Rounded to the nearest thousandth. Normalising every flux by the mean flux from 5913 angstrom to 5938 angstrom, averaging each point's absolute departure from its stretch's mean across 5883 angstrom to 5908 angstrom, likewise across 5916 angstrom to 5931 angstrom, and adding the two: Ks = 0.101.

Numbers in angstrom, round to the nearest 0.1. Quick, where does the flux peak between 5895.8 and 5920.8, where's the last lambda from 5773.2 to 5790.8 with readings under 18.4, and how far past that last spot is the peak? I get 132.5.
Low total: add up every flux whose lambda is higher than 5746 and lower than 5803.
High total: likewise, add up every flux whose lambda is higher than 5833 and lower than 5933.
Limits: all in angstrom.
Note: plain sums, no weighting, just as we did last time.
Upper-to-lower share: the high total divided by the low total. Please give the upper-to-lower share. 1.8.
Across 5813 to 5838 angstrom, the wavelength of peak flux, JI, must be 5827.0 angstrom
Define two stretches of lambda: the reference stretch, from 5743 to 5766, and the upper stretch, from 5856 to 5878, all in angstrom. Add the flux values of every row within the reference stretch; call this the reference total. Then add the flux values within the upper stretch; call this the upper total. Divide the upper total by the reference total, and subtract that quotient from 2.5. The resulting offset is 1.38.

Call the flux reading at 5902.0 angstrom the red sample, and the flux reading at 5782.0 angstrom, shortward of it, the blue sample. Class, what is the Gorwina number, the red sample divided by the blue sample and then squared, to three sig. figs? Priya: 1.37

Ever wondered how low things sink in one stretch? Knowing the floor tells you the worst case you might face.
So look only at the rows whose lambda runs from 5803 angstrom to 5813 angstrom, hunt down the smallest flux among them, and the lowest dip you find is 19.06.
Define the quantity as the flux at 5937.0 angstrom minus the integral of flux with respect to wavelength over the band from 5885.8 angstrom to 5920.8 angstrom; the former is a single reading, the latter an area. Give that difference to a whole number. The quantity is -599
